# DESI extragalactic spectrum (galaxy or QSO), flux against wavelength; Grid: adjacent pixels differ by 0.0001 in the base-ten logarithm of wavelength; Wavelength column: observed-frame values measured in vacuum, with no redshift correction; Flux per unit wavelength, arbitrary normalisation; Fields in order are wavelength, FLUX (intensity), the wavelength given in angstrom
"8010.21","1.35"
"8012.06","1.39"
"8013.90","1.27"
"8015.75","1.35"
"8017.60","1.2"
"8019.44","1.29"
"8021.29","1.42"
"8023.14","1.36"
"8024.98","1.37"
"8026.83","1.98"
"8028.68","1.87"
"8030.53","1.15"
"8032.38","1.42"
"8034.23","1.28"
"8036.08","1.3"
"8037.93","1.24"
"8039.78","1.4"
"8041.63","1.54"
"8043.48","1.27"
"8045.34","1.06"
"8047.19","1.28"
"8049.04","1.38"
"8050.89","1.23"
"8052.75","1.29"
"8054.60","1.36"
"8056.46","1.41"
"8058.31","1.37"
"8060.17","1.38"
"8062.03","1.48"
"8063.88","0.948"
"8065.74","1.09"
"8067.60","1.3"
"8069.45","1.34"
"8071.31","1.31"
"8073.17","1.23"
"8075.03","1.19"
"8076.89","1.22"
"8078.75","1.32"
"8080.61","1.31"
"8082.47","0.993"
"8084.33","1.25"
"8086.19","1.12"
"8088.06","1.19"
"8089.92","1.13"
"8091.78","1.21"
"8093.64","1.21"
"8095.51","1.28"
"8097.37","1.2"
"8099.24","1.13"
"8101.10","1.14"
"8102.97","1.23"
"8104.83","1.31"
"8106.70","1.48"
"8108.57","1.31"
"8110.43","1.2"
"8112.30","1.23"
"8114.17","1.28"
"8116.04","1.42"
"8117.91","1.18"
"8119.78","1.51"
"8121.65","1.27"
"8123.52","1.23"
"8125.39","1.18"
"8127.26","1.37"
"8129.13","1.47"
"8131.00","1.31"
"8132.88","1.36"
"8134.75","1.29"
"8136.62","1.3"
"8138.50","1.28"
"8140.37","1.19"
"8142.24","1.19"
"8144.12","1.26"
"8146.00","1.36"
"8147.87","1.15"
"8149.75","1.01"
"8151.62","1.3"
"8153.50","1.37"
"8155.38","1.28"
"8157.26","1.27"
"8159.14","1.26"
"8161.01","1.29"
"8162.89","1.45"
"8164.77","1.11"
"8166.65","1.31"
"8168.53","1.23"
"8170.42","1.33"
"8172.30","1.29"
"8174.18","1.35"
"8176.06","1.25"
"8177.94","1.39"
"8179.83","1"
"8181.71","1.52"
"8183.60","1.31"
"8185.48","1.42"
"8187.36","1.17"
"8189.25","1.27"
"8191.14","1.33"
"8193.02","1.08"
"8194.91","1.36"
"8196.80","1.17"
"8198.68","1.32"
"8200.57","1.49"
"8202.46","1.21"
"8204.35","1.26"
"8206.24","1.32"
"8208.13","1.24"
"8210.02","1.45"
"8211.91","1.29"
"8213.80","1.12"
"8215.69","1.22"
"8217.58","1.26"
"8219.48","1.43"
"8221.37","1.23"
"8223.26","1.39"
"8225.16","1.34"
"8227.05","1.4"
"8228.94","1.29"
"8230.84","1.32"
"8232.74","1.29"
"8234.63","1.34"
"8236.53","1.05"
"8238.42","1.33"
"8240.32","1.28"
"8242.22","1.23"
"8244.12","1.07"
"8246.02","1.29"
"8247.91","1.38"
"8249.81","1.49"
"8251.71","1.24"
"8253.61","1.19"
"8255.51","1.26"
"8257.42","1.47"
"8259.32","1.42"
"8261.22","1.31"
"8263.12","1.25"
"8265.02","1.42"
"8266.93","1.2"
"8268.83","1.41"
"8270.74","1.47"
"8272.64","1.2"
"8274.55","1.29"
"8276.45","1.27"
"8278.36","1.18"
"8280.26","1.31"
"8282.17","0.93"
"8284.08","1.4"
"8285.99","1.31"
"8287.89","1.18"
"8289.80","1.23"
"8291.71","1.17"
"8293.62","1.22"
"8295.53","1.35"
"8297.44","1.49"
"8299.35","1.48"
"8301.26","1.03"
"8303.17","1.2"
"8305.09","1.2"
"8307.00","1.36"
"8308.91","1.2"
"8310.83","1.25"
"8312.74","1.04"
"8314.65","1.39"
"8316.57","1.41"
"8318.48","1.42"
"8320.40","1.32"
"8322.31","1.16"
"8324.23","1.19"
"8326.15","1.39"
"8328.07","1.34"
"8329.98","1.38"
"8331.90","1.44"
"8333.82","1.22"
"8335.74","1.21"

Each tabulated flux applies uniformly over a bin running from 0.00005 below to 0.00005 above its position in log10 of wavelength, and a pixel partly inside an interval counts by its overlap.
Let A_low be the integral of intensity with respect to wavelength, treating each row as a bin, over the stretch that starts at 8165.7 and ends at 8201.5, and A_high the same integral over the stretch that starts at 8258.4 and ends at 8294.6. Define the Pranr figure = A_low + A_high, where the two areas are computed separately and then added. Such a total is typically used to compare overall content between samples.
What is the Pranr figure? 92.4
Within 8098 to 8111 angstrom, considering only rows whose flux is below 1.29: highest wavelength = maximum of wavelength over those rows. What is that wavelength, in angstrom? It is 8110.43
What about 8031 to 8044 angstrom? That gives 8043.48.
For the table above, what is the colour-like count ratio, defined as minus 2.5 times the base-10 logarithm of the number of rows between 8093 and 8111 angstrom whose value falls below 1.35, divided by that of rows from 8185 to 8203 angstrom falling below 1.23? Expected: -0.88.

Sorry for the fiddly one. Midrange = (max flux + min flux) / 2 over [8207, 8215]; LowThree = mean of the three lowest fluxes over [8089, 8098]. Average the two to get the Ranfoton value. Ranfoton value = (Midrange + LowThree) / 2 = 1.23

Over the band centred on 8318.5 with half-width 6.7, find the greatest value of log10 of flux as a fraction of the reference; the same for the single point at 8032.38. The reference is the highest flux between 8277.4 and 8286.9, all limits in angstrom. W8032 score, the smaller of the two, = 0.01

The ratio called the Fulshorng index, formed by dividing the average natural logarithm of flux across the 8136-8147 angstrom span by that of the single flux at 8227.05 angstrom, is 0.69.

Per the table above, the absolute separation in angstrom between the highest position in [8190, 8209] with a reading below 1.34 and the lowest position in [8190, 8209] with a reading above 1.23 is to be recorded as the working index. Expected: 17.0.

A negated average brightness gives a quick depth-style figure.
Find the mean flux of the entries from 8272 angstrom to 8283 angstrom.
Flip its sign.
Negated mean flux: -1.20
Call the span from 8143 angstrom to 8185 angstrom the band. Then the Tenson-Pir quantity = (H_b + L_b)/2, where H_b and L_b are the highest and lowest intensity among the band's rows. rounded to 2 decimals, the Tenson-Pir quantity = 1.26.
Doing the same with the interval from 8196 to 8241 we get 1.27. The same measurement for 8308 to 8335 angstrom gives 1.24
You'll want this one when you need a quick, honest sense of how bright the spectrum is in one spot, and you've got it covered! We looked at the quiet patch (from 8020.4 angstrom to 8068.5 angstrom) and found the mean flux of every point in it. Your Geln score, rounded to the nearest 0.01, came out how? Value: 1.35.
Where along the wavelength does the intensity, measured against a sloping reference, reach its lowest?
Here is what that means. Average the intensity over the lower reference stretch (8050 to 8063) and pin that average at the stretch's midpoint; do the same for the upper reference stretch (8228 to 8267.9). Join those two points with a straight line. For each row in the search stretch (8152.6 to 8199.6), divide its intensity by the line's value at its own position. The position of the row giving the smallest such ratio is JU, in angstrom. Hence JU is 8179.83 angstrom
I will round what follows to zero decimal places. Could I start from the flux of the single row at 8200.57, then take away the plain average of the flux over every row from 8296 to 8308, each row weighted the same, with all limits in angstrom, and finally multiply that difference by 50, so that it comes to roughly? 10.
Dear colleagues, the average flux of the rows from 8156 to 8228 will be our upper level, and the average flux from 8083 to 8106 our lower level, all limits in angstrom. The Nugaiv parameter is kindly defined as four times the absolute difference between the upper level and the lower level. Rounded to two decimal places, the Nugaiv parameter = 0.37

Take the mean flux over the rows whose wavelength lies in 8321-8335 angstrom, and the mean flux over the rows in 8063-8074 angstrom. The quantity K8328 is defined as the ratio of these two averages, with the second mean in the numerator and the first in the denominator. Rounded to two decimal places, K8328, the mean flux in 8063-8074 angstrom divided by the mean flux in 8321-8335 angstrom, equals 0.92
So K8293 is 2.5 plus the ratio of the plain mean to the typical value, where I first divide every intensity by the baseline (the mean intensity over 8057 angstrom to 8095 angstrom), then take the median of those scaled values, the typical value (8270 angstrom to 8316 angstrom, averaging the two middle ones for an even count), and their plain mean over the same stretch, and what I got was 3.51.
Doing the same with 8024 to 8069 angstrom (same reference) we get 3.51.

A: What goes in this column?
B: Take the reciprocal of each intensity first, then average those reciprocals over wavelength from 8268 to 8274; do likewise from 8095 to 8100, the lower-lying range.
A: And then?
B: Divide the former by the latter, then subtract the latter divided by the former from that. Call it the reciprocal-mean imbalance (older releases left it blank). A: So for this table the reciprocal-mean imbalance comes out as -0.24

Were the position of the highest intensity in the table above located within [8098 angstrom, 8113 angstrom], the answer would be 8106.70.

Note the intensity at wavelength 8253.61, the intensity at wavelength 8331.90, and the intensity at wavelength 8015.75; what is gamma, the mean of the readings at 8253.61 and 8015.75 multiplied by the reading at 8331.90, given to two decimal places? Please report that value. 1.83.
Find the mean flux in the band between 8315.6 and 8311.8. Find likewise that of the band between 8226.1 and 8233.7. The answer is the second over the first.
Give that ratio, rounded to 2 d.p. 1.09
